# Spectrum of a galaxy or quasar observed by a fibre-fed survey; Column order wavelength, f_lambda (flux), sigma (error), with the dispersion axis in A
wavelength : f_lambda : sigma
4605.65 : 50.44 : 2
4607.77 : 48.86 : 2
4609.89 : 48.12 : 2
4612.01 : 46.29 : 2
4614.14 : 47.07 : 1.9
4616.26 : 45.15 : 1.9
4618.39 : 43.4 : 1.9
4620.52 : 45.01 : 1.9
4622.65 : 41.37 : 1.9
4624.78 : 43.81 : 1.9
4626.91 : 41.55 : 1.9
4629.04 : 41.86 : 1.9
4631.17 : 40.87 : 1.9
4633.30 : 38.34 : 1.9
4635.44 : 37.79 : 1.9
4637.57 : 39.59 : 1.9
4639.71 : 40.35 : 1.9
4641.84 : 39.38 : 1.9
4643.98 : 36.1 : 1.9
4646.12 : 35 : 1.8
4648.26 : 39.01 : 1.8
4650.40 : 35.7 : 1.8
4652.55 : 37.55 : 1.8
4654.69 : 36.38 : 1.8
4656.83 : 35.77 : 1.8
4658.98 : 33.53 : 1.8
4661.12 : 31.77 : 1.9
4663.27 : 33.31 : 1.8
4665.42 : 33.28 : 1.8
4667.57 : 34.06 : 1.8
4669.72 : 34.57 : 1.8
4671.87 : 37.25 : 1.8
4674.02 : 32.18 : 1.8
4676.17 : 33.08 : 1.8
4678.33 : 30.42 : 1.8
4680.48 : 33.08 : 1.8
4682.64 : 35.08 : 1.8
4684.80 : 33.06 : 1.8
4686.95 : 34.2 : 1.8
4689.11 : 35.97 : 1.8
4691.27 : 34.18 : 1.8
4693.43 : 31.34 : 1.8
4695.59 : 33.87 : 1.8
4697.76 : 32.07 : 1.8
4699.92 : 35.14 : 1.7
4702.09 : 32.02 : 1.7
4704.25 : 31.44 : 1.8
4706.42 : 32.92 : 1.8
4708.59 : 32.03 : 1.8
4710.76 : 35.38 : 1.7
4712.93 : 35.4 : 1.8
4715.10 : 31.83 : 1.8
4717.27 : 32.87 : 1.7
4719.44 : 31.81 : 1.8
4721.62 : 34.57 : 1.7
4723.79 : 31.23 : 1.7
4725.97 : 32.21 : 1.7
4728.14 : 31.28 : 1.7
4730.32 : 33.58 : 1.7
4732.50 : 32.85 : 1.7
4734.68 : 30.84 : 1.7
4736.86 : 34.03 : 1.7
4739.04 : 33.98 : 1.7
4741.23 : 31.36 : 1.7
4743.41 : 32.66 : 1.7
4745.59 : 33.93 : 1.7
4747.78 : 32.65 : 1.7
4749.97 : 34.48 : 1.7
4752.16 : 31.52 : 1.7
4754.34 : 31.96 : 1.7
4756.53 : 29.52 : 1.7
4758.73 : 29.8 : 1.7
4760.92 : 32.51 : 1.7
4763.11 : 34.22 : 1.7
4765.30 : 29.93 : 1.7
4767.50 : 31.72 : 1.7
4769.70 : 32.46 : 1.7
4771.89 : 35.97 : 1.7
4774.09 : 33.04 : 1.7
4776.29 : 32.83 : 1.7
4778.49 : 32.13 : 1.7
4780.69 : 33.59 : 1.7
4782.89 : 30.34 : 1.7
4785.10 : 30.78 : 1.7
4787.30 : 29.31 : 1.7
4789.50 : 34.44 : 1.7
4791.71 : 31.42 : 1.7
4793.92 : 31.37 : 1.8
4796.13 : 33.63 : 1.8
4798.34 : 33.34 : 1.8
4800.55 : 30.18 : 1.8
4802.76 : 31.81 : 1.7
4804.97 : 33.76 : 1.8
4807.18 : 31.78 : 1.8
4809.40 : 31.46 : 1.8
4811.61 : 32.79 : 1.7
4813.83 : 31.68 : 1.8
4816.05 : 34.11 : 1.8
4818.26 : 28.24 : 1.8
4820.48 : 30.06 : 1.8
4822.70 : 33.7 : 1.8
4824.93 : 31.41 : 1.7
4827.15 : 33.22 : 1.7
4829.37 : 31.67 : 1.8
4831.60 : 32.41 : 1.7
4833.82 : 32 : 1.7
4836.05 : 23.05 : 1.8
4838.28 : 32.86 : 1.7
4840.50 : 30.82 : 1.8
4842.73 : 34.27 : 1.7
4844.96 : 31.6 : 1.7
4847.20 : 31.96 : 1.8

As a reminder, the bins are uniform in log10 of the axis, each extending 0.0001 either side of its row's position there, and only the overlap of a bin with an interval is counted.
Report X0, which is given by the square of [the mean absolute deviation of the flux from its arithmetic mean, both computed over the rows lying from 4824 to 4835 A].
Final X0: 0.3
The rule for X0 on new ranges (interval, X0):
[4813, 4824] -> 3.7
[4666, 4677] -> 1.8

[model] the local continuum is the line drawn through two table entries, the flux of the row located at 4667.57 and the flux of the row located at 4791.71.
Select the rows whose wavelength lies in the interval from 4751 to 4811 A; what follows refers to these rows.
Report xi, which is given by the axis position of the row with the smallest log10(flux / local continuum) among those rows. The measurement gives 4756.53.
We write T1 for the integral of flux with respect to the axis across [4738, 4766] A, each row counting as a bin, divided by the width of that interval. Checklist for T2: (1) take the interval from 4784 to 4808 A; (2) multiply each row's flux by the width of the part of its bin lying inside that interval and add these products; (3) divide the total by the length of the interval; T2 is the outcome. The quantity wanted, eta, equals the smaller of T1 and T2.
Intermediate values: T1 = 32.2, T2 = 32.0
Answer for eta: 32.0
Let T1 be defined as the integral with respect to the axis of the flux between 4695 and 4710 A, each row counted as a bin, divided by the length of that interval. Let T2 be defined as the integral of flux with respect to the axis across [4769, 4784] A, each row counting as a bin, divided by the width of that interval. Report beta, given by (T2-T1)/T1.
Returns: 0.00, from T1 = 32.8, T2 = 32.9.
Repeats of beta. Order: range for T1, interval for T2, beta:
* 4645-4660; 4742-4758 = -0.11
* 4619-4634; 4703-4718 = -0.21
